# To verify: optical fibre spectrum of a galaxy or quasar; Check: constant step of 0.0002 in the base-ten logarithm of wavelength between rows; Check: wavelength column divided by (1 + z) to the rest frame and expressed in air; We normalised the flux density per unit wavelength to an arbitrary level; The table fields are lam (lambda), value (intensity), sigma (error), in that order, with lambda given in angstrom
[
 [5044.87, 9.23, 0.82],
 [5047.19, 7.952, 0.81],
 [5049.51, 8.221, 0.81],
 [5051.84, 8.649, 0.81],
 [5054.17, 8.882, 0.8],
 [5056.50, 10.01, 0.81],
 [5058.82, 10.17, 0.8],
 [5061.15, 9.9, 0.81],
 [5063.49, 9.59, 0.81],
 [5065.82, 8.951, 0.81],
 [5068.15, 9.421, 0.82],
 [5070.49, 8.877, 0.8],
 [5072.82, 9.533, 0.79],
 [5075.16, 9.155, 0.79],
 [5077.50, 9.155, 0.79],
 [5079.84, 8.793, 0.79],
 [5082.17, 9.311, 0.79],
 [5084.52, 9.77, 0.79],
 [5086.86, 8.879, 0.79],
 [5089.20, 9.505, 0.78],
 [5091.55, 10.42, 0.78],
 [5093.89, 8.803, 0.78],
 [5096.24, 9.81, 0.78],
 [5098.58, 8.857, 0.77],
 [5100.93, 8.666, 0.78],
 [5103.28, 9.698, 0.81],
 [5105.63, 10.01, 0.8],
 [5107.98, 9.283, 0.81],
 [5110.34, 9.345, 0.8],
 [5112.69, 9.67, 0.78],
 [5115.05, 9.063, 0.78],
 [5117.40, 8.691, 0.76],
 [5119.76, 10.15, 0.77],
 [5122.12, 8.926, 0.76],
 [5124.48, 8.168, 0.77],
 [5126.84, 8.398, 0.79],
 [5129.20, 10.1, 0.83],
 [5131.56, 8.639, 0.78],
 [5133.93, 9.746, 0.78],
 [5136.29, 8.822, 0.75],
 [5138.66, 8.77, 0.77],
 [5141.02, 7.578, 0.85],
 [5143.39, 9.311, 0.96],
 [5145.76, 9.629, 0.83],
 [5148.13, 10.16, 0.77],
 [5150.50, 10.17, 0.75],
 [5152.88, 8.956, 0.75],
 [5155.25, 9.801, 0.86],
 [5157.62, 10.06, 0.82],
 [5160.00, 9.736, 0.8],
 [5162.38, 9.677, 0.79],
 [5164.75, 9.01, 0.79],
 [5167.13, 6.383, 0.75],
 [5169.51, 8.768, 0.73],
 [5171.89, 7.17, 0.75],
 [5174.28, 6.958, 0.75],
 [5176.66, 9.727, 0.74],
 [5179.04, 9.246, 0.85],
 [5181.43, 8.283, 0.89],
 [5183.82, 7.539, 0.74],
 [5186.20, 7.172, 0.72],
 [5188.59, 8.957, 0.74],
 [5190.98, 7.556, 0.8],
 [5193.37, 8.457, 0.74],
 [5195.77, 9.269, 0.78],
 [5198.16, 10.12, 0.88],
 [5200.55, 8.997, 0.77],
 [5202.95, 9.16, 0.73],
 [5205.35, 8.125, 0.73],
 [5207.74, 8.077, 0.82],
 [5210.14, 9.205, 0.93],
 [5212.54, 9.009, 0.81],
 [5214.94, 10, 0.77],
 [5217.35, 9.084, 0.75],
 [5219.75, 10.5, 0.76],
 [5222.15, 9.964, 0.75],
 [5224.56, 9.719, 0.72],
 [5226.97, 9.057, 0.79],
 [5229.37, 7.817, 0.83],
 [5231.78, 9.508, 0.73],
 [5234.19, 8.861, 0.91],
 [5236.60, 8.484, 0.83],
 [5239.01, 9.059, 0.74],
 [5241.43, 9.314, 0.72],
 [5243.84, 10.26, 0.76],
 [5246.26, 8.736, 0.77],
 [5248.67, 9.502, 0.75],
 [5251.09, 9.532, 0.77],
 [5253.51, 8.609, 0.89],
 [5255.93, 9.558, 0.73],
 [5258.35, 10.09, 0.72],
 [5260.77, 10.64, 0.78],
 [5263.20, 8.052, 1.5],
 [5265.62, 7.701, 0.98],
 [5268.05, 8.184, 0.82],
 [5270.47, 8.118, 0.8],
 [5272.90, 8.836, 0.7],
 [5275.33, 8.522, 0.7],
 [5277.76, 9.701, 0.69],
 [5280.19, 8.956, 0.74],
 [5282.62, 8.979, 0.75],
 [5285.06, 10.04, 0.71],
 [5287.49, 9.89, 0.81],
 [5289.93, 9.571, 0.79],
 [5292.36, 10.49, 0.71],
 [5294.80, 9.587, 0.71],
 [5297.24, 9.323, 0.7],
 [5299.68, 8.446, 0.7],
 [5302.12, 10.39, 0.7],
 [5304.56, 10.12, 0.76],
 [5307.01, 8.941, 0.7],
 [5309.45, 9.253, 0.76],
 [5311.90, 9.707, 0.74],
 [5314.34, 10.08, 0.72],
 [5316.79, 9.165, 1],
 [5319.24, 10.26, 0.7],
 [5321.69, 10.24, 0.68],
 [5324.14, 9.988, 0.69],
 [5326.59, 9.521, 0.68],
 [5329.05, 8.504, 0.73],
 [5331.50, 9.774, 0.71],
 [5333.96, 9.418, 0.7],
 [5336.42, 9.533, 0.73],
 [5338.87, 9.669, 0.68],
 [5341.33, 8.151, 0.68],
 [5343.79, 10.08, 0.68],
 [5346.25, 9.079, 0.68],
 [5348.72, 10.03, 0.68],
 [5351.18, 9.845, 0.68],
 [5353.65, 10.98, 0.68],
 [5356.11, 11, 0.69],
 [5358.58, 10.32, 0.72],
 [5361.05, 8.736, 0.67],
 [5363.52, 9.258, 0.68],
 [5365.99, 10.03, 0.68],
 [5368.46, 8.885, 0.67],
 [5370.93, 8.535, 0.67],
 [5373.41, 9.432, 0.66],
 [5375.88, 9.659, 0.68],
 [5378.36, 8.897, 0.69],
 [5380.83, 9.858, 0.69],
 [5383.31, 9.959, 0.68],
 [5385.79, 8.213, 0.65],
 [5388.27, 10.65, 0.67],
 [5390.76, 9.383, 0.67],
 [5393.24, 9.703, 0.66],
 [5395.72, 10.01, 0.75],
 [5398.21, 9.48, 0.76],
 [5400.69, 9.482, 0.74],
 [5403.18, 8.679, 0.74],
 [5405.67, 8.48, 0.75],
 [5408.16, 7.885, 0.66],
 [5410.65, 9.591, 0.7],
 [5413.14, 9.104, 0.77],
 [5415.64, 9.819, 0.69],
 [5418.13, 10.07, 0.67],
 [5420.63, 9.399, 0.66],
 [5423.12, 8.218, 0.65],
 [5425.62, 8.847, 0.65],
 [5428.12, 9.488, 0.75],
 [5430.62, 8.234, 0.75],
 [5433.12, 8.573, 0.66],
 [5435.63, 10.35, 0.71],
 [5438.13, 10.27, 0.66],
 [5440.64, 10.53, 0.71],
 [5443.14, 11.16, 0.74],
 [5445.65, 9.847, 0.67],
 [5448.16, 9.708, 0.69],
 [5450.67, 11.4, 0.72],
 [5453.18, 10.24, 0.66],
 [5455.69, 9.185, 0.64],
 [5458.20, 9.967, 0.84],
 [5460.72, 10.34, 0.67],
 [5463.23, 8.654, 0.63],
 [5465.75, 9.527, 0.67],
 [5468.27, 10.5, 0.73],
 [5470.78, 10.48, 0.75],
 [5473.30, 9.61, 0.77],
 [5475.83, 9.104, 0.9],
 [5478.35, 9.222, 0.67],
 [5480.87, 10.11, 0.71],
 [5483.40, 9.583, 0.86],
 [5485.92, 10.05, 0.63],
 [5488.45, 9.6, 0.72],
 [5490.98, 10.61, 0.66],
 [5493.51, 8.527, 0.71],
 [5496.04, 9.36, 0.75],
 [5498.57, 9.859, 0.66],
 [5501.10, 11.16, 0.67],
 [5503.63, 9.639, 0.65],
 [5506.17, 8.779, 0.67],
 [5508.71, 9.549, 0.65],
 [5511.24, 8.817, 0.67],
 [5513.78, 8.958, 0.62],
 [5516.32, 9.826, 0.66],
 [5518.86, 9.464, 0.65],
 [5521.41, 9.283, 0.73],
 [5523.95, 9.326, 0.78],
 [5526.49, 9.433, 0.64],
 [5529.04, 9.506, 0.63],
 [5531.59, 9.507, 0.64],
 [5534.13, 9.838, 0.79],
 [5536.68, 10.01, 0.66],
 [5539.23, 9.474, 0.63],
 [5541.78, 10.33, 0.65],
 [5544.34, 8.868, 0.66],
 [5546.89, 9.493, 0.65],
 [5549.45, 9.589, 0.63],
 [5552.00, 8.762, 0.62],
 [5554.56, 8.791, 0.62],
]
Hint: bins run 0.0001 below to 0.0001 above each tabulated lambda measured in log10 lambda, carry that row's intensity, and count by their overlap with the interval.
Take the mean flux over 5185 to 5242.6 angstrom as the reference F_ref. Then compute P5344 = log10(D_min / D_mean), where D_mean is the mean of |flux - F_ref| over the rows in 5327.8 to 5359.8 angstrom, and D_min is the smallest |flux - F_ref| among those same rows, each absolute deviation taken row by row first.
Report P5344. -0.97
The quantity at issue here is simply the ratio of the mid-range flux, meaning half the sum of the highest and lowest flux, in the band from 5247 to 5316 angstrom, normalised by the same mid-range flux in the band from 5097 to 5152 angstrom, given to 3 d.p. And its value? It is 1.033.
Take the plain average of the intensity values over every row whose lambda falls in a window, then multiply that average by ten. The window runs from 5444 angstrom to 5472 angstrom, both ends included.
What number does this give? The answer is 100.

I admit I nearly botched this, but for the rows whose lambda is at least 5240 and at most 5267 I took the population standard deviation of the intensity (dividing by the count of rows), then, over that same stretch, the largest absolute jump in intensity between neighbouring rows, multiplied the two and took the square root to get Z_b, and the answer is 1.5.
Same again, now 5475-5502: 1.2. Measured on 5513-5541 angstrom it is 0.5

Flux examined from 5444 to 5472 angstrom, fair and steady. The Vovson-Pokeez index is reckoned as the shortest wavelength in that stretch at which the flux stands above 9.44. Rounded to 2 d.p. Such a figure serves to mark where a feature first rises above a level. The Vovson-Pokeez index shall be 5445.65 angstrom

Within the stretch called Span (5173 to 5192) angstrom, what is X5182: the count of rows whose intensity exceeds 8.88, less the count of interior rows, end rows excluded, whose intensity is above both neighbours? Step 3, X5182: 1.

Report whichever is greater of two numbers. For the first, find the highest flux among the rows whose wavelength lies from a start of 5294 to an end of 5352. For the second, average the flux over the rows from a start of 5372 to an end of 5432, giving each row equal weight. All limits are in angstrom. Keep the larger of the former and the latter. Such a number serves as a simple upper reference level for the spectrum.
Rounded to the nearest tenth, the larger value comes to 10.4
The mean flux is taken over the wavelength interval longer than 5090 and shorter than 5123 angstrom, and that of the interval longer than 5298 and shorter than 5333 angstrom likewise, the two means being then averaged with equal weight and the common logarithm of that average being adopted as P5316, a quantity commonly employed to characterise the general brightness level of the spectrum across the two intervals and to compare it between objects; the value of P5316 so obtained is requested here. 0.977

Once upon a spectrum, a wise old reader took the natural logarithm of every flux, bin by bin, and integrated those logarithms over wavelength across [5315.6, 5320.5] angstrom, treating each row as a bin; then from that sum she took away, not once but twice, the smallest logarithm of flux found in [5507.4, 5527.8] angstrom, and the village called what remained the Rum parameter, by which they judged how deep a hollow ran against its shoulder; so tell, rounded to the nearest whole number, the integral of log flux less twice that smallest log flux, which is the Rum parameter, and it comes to 7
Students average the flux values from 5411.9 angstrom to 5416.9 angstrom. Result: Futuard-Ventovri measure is 9.46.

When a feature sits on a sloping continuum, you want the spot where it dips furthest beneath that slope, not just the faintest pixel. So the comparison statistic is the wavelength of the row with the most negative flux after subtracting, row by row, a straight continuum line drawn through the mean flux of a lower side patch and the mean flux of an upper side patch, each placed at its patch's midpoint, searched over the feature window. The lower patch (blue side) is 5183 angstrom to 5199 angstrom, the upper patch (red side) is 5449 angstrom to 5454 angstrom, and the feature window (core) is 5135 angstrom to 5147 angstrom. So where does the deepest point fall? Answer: 5141.02 angstrom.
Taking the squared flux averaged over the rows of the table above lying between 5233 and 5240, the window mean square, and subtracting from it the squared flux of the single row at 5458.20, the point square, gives -22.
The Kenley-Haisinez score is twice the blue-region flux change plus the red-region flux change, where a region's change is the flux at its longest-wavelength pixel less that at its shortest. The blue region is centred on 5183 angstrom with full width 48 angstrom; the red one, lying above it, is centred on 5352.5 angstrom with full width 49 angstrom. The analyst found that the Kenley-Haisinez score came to -2.1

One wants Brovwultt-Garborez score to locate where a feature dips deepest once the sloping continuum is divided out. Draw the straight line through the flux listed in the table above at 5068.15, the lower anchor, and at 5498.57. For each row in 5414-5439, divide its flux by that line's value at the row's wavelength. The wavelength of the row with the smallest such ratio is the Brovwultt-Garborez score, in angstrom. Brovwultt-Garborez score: 5423.12 angstrom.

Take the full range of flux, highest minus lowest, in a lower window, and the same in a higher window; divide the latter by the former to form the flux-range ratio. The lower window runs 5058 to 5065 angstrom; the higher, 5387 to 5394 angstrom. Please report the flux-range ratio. 2.2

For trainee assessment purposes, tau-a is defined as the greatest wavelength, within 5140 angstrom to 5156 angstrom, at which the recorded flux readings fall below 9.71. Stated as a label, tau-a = 5152.88 angstrom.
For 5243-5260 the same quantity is 5255.93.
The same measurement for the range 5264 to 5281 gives 5280.19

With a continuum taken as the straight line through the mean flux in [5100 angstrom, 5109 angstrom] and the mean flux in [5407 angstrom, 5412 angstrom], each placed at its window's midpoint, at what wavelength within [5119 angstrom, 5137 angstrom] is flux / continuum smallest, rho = 5124.48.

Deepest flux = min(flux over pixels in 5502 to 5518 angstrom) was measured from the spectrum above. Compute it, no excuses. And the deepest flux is 8.779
